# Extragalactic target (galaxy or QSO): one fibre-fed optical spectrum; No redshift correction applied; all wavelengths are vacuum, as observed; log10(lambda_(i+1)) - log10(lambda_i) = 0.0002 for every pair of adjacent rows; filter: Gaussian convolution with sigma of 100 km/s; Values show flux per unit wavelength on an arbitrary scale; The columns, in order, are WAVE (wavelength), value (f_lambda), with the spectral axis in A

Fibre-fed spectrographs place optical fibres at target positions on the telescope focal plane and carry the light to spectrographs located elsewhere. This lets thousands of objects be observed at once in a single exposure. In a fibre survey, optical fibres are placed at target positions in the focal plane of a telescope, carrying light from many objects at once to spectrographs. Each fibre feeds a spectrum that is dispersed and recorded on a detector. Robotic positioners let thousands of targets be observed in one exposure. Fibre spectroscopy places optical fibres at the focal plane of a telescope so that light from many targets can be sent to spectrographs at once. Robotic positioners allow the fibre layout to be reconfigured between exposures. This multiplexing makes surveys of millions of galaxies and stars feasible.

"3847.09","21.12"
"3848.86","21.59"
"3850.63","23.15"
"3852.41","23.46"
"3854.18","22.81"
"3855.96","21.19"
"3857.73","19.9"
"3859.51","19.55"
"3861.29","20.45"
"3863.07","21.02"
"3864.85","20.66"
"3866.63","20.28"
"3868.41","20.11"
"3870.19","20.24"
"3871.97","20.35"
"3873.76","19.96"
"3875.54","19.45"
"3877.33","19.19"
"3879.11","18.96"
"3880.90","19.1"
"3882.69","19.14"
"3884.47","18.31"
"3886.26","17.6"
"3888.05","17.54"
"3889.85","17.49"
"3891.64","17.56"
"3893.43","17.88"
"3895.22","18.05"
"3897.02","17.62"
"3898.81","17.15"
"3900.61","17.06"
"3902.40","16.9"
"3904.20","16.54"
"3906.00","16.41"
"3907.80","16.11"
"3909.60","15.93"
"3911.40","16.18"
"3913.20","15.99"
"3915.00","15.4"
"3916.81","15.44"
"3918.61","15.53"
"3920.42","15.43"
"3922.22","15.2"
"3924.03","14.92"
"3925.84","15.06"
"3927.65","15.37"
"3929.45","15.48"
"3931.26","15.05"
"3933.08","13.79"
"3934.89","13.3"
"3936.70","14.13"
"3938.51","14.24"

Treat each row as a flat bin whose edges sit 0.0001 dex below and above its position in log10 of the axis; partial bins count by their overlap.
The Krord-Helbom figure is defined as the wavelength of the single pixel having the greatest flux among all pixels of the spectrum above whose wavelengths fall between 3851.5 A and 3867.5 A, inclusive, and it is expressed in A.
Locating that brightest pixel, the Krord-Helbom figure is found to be 3852.41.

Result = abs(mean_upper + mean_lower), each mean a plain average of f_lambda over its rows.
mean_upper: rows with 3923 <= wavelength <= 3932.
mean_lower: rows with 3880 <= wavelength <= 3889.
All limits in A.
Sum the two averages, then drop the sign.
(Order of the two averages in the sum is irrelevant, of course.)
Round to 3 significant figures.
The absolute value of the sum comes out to 33.5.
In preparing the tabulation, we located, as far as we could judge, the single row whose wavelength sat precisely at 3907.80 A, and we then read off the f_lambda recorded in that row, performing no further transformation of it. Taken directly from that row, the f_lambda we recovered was 16.11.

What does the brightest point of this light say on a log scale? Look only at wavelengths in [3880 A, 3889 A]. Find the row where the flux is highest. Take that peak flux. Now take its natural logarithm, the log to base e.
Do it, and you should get 2.95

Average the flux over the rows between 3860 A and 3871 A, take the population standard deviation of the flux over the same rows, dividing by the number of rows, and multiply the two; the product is 6.2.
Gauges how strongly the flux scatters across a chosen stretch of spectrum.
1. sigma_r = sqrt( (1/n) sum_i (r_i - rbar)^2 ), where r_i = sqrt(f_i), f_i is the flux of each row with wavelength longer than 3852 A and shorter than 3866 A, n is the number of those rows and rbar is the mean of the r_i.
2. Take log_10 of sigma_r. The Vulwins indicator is -0.86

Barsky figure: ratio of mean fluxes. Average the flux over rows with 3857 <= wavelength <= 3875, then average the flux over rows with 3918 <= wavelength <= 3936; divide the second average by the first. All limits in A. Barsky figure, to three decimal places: 0.736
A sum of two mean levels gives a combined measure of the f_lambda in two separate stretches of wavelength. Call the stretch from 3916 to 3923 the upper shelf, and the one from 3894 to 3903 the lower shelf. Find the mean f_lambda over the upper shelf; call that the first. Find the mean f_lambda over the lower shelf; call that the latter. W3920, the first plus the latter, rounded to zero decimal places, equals 33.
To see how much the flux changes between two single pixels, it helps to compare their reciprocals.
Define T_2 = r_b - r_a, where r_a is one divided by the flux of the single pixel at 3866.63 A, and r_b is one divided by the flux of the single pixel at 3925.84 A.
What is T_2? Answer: 0.017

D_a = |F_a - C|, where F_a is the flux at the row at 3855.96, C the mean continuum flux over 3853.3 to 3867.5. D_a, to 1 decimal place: 0.5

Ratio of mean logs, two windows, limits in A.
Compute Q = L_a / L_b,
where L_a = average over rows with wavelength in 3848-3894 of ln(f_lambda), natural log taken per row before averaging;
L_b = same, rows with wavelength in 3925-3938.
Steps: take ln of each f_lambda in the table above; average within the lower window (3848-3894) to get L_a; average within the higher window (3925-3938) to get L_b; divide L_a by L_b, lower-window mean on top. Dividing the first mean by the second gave 1.11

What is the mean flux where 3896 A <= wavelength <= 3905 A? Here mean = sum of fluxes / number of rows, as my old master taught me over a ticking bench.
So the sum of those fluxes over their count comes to 17.1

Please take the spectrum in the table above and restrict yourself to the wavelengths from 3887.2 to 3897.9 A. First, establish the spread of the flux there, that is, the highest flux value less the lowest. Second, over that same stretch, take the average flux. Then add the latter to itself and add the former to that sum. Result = 35.9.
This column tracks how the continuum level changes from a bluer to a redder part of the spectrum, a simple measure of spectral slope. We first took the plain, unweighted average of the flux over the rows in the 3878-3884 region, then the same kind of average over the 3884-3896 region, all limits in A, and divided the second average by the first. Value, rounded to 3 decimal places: 0.932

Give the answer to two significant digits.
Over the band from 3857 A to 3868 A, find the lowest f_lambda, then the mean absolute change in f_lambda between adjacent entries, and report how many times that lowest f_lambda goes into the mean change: 0.026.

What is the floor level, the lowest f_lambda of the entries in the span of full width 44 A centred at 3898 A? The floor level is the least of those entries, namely 15.4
